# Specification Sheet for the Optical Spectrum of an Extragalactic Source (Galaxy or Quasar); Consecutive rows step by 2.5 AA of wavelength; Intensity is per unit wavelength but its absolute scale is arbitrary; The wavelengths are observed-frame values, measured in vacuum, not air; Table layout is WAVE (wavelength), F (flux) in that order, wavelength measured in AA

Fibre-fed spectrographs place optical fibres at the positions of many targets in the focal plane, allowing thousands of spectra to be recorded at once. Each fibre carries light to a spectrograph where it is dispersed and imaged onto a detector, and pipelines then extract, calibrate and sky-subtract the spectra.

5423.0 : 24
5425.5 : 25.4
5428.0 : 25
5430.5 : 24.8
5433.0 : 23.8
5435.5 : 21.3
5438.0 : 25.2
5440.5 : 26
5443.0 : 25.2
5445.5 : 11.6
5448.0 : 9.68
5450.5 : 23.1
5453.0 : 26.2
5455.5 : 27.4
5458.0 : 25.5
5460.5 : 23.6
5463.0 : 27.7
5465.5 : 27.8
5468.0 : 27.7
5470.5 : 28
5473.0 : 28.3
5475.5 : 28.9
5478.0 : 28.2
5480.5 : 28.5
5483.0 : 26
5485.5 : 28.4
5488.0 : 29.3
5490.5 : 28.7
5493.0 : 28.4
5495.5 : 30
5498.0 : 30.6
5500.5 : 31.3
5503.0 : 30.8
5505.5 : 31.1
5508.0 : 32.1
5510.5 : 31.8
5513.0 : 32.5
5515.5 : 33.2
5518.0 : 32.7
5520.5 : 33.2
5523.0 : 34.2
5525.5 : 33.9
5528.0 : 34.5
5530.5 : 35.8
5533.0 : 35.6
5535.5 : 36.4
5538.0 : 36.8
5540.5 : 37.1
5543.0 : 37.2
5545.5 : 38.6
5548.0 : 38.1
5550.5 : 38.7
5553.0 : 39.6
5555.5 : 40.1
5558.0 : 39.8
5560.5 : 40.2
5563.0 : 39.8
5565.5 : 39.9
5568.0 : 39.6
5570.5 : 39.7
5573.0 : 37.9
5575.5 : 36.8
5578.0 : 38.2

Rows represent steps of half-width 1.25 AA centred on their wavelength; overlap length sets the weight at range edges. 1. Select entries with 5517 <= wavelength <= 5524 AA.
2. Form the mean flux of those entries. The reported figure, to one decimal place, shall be 33.4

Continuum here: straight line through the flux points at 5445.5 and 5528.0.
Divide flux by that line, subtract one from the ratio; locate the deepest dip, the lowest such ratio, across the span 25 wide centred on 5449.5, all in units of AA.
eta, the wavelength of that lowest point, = 5448.0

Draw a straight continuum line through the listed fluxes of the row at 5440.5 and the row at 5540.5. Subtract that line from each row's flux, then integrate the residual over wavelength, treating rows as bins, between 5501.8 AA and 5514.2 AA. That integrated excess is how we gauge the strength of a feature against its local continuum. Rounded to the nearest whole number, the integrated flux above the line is -23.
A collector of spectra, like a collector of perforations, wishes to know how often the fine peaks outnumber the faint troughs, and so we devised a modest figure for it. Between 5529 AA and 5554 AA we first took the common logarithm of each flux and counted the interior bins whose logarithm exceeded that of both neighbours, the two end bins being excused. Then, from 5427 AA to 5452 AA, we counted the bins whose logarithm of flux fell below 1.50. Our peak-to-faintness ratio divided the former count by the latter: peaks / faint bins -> 0.10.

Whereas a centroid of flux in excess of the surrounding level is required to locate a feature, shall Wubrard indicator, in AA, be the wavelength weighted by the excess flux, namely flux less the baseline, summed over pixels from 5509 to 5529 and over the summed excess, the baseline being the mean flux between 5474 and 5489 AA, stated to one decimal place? 5520.2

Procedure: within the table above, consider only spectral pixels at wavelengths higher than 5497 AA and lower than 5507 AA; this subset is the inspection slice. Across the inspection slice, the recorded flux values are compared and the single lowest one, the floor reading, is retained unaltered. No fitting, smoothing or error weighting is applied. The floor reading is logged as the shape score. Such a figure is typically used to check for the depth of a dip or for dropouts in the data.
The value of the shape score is 30.6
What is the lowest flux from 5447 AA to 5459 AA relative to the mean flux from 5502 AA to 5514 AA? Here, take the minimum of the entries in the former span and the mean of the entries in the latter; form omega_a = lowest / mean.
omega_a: 0.31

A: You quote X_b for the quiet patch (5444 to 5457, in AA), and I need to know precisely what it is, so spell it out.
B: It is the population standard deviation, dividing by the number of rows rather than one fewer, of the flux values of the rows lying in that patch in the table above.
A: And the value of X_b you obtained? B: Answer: 7.5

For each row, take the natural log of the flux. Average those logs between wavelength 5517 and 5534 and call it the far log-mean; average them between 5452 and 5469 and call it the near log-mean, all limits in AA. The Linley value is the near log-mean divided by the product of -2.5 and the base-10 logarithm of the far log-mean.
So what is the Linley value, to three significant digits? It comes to -2.39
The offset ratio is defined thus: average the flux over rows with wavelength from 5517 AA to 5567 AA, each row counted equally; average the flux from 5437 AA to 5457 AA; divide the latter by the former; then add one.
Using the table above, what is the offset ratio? 1.59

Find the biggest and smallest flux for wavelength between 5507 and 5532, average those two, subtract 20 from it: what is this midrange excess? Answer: 14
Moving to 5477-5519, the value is 10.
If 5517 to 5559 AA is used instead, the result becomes 16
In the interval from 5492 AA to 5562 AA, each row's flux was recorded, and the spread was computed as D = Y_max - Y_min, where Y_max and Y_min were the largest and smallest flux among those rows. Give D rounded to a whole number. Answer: 12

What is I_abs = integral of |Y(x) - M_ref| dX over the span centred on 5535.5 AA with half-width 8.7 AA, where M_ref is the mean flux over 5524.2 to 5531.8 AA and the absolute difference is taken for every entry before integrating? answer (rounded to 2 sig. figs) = 27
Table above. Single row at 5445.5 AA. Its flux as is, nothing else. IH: 11.6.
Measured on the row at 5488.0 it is 29.3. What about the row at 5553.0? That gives 39.6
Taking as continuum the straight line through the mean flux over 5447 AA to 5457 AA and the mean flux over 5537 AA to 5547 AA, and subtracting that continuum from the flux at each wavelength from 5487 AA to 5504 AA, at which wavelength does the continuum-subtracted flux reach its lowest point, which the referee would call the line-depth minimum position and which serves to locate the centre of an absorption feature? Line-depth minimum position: 5493.0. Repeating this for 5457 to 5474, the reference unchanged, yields 5460.5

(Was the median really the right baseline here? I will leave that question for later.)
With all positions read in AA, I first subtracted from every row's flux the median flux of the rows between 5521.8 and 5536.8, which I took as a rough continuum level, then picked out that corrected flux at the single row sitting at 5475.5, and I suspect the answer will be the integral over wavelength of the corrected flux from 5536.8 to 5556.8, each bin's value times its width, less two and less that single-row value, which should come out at 69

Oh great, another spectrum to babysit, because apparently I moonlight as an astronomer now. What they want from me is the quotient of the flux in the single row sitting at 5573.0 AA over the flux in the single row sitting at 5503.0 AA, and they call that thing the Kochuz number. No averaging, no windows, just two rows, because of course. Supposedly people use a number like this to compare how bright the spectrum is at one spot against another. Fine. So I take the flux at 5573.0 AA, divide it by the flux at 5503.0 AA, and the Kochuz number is 1.23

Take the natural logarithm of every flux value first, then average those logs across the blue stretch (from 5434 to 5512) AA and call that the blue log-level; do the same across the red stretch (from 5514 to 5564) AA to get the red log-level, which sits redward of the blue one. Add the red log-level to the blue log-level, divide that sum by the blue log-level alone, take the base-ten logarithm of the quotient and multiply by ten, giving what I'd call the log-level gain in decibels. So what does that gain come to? 3.23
